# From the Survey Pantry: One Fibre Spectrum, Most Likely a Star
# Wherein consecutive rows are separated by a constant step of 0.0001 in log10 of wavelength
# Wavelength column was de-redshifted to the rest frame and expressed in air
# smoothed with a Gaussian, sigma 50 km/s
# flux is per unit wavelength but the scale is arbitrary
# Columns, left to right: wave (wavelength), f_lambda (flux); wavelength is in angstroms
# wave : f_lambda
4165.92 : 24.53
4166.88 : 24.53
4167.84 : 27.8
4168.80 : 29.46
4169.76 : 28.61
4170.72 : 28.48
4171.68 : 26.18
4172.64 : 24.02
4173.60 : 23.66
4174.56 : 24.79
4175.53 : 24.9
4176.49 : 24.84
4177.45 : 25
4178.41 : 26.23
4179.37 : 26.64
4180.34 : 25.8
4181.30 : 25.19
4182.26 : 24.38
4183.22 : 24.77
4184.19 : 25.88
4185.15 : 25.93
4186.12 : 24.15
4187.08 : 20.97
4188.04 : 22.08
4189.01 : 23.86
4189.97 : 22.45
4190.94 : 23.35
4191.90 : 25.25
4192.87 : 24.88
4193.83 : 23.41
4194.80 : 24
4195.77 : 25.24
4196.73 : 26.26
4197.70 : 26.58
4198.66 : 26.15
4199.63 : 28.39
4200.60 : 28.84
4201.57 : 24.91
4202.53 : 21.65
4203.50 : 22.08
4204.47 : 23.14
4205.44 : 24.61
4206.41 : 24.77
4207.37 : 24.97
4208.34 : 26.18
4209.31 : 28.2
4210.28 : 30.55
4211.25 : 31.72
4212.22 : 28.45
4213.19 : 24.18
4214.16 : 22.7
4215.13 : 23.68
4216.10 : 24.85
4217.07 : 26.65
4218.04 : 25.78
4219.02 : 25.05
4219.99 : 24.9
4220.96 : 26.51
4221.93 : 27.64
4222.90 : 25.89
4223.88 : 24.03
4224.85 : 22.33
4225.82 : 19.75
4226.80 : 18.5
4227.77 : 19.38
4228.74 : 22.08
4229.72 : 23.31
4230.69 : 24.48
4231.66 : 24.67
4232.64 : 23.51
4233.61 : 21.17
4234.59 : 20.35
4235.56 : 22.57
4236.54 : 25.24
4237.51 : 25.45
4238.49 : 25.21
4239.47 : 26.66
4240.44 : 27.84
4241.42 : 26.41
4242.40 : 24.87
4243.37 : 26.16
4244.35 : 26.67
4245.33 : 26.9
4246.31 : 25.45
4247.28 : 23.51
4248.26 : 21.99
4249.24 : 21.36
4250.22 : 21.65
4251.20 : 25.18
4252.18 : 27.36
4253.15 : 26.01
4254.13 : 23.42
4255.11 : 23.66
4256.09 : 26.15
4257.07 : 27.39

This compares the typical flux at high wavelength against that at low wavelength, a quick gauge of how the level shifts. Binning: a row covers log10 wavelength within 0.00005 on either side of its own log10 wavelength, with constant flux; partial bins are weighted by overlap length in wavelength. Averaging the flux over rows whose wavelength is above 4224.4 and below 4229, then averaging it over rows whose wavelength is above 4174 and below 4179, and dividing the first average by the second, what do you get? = 0.81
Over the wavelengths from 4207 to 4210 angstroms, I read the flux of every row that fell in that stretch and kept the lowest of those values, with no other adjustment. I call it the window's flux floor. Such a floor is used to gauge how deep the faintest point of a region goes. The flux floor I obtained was 24.97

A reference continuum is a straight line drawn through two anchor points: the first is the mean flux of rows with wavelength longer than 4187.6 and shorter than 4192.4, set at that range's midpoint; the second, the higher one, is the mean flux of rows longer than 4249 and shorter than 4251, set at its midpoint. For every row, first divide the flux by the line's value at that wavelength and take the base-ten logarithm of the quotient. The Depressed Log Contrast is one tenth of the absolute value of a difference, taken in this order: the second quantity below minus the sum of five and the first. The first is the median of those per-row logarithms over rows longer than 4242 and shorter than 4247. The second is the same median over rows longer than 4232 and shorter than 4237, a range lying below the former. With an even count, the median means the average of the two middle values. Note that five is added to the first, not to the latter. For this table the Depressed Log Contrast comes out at 0.507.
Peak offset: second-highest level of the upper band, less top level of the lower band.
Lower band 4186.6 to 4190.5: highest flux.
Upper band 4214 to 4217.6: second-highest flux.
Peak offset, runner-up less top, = 1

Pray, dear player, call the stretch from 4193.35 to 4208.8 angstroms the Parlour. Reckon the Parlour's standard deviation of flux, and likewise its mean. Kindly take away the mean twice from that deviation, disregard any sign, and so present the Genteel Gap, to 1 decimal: 48.2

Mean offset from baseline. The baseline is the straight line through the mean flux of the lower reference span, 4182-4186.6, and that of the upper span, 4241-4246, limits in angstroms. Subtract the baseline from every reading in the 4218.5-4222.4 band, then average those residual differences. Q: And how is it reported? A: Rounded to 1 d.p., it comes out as 0.3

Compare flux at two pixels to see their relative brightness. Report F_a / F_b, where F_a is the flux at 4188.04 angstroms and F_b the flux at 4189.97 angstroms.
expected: 0.98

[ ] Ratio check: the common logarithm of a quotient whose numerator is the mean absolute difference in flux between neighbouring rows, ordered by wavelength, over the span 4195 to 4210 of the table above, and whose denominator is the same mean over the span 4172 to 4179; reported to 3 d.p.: 0.408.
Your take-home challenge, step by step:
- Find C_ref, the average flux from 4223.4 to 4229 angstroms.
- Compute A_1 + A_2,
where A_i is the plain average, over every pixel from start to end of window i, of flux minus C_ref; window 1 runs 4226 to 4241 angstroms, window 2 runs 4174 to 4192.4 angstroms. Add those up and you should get 5.9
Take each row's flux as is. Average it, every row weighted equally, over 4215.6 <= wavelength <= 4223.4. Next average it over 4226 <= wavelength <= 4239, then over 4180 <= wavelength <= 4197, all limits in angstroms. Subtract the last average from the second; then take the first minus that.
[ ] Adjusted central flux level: 27.5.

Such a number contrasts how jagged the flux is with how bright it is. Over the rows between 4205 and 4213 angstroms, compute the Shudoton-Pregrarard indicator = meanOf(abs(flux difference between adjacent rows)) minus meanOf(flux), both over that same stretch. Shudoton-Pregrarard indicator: -25.9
